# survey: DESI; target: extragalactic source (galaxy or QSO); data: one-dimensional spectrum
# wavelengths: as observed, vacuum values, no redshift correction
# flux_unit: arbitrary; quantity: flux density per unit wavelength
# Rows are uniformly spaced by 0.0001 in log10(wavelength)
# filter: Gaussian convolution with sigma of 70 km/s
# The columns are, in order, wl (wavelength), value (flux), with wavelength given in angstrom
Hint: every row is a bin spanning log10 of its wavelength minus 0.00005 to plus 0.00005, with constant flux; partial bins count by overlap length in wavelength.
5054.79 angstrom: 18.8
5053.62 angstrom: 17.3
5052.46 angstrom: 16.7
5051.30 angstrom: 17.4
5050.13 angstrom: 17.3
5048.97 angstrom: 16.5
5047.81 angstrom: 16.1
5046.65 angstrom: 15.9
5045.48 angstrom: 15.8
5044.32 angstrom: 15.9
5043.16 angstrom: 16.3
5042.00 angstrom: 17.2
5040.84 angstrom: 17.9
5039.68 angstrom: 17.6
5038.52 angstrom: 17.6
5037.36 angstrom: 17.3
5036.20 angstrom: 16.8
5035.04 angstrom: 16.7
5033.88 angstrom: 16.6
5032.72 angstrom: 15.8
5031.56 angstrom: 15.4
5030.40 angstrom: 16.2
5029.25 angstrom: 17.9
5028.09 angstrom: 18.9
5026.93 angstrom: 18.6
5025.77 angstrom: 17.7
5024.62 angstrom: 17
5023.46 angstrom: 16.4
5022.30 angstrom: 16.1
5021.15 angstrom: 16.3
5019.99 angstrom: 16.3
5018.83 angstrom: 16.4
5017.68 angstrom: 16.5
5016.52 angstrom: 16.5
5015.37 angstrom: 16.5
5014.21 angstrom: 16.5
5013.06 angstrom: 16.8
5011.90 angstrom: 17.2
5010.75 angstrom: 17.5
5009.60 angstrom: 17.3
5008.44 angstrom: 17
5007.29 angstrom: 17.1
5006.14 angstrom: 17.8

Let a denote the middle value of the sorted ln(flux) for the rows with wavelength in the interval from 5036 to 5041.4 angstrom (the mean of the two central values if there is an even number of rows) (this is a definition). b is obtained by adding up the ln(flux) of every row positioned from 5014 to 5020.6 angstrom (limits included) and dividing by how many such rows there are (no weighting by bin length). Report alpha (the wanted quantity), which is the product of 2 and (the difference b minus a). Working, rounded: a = 2.87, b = 2.80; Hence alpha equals -0.14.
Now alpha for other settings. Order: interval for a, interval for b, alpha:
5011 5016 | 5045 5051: -0.04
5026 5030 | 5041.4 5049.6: -0.27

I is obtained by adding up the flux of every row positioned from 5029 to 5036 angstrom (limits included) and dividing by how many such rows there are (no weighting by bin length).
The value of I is 16.4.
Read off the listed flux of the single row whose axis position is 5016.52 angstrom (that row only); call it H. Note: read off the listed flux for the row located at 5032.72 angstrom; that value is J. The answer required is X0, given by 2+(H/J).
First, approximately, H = 16.5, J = 15.8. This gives 3.04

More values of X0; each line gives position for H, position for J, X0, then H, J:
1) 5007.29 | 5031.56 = 3.11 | 17.1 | 15.4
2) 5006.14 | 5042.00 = 3.03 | 17.8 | 17.2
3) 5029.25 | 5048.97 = 3.08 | 17.9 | 16.5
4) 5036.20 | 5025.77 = 2.95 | 16.8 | 17.7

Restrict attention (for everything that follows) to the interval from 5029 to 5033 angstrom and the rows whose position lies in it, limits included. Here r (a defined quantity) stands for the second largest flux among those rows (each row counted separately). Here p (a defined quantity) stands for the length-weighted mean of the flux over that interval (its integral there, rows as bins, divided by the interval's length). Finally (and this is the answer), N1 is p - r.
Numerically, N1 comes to 0.06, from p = 16.3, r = 16.2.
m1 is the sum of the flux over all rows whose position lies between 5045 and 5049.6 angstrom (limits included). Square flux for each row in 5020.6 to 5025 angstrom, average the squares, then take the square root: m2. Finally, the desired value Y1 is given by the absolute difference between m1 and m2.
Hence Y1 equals 47.8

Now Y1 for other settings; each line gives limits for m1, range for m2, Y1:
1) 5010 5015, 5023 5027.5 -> 50.6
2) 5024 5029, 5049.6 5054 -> 55.0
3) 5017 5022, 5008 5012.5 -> 48.2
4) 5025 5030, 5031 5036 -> 57.0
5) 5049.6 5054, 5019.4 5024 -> 52.4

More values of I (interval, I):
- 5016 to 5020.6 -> 16.4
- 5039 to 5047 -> 16.7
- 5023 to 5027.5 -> 17.4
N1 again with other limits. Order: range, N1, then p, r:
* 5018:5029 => -1.52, 17.1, 18.6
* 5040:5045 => -0.34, 16.9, 17.2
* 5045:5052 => -0.80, 16.5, 17.3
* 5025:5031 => -0.76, 17.8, 18.6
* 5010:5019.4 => -0.44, 16.8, 17.2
